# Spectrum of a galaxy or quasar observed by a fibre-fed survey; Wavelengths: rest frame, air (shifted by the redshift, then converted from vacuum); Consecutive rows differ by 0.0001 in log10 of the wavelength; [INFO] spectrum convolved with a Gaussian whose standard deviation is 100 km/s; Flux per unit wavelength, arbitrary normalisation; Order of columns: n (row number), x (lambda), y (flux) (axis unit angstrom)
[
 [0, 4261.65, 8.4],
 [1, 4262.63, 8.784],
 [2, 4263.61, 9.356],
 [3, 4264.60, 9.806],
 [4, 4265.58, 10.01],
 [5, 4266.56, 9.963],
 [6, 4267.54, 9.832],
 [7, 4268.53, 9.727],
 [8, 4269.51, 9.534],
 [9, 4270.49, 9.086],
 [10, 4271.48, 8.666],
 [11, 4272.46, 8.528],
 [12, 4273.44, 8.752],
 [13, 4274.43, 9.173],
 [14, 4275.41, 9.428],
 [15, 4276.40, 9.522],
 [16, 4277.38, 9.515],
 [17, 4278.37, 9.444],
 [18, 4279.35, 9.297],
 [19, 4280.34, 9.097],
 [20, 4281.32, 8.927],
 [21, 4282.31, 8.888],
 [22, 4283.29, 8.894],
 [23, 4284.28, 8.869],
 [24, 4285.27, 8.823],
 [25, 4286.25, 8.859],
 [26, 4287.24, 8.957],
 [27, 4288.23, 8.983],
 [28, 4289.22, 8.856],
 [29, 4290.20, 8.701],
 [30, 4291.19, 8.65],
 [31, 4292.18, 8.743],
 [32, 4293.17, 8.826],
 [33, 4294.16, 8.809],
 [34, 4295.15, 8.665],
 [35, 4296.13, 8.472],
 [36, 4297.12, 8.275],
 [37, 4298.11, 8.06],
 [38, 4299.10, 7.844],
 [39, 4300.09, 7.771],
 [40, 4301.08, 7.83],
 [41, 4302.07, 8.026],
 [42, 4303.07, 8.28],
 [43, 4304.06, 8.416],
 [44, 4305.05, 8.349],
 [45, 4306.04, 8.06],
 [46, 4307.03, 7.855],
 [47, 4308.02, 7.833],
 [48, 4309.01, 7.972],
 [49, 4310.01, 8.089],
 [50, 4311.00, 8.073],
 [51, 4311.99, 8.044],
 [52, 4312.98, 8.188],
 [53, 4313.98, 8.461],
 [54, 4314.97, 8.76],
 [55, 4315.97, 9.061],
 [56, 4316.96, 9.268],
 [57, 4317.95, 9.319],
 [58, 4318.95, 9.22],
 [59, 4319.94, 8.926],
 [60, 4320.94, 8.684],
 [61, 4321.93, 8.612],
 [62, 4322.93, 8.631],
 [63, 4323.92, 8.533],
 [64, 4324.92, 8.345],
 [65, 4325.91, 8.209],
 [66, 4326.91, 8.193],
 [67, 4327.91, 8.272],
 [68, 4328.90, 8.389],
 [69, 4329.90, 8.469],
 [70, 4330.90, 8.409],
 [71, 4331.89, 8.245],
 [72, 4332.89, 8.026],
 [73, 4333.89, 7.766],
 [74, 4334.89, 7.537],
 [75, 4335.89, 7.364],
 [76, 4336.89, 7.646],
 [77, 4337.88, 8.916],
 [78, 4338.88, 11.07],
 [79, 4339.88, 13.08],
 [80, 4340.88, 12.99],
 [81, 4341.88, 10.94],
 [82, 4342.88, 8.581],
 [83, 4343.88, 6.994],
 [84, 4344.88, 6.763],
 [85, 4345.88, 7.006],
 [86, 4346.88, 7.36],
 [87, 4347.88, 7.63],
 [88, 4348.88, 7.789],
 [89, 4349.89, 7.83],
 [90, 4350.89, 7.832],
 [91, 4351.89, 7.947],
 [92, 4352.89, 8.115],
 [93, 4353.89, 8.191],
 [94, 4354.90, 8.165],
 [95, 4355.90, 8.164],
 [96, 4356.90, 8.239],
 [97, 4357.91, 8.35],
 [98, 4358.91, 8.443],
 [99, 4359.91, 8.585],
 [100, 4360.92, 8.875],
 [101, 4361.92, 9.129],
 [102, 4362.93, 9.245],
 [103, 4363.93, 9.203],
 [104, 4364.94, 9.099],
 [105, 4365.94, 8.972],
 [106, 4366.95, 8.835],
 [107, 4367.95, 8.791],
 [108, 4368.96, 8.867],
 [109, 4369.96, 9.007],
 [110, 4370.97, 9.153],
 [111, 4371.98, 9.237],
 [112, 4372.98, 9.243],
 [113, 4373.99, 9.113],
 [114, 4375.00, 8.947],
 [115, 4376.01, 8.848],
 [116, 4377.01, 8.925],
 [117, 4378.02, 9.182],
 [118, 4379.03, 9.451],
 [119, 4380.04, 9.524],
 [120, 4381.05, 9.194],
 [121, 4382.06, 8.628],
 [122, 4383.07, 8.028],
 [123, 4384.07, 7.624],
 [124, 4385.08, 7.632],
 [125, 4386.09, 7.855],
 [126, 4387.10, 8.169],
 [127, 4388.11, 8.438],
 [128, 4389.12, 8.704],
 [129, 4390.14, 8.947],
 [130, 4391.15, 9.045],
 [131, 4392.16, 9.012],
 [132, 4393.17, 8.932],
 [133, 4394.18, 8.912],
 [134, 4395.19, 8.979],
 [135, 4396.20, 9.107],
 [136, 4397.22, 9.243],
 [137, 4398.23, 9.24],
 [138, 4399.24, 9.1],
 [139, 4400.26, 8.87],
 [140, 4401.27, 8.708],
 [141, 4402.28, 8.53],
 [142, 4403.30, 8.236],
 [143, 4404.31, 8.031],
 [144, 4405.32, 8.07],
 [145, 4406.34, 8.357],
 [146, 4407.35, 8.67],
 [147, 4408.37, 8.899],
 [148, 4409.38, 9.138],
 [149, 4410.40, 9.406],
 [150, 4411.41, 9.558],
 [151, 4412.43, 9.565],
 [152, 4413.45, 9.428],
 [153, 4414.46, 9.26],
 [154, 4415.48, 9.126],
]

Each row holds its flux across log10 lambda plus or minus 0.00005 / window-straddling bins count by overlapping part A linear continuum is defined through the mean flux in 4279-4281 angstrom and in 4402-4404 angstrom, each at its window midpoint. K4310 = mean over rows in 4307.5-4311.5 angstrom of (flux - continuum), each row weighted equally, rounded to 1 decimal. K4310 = -1.0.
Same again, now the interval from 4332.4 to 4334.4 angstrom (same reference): -0.9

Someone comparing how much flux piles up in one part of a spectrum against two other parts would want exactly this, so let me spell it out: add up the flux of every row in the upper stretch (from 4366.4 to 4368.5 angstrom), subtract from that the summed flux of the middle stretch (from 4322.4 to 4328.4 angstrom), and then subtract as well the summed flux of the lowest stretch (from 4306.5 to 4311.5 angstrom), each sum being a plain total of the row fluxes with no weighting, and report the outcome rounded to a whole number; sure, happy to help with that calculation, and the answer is -72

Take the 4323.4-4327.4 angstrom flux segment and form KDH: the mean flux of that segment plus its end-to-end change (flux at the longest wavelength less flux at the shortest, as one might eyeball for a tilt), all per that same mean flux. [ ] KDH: 0.96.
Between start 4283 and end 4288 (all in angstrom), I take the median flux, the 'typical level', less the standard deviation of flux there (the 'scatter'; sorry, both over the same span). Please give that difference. 8.82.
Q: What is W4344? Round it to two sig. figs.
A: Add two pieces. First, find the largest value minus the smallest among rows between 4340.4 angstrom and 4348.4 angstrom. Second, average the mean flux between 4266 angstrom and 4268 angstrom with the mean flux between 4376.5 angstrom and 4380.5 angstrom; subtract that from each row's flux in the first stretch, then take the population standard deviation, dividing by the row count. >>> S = 8.3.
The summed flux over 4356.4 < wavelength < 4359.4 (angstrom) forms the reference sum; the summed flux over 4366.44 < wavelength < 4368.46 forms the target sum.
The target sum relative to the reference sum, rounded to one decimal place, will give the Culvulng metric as 0.7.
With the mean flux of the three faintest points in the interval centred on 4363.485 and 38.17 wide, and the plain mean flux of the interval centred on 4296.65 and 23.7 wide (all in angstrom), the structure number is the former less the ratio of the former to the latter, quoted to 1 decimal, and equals 6.2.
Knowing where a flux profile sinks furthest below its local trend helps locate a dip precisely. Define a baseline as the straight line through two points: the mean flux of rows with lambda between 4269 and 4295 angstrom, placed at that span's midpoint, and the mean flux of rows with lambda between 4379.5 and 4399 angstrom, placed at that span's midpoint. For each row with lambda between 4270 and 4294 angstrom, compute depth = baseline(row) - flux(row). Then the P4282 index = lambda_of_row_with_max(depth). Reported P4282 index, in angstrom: 4272.46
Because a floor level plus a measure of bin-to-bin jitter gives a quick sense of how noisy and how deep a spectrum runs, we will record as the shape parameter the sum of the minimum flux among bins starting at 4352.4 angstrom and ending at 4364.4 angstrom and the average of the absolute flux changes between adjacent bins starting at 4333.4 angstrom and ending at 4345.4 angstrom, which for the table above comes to 9.2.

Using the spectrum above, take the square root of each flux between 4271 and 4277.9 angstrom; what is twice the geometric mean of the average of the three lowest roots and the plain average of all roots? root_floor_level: 5.95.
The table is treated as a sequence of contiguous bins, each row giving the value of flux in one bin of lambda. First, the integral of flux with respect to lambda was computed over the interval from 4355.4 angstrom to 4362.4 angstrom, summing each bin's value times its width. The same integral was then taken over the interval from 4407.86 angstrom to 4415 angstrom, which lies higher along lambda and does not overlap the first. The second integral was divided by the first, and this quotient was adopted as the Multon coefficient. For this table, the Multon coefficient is 1.1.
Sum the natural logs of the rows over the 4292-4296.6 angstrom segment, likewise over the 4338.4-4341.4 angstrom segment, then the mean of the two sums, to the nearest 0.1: 9.2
